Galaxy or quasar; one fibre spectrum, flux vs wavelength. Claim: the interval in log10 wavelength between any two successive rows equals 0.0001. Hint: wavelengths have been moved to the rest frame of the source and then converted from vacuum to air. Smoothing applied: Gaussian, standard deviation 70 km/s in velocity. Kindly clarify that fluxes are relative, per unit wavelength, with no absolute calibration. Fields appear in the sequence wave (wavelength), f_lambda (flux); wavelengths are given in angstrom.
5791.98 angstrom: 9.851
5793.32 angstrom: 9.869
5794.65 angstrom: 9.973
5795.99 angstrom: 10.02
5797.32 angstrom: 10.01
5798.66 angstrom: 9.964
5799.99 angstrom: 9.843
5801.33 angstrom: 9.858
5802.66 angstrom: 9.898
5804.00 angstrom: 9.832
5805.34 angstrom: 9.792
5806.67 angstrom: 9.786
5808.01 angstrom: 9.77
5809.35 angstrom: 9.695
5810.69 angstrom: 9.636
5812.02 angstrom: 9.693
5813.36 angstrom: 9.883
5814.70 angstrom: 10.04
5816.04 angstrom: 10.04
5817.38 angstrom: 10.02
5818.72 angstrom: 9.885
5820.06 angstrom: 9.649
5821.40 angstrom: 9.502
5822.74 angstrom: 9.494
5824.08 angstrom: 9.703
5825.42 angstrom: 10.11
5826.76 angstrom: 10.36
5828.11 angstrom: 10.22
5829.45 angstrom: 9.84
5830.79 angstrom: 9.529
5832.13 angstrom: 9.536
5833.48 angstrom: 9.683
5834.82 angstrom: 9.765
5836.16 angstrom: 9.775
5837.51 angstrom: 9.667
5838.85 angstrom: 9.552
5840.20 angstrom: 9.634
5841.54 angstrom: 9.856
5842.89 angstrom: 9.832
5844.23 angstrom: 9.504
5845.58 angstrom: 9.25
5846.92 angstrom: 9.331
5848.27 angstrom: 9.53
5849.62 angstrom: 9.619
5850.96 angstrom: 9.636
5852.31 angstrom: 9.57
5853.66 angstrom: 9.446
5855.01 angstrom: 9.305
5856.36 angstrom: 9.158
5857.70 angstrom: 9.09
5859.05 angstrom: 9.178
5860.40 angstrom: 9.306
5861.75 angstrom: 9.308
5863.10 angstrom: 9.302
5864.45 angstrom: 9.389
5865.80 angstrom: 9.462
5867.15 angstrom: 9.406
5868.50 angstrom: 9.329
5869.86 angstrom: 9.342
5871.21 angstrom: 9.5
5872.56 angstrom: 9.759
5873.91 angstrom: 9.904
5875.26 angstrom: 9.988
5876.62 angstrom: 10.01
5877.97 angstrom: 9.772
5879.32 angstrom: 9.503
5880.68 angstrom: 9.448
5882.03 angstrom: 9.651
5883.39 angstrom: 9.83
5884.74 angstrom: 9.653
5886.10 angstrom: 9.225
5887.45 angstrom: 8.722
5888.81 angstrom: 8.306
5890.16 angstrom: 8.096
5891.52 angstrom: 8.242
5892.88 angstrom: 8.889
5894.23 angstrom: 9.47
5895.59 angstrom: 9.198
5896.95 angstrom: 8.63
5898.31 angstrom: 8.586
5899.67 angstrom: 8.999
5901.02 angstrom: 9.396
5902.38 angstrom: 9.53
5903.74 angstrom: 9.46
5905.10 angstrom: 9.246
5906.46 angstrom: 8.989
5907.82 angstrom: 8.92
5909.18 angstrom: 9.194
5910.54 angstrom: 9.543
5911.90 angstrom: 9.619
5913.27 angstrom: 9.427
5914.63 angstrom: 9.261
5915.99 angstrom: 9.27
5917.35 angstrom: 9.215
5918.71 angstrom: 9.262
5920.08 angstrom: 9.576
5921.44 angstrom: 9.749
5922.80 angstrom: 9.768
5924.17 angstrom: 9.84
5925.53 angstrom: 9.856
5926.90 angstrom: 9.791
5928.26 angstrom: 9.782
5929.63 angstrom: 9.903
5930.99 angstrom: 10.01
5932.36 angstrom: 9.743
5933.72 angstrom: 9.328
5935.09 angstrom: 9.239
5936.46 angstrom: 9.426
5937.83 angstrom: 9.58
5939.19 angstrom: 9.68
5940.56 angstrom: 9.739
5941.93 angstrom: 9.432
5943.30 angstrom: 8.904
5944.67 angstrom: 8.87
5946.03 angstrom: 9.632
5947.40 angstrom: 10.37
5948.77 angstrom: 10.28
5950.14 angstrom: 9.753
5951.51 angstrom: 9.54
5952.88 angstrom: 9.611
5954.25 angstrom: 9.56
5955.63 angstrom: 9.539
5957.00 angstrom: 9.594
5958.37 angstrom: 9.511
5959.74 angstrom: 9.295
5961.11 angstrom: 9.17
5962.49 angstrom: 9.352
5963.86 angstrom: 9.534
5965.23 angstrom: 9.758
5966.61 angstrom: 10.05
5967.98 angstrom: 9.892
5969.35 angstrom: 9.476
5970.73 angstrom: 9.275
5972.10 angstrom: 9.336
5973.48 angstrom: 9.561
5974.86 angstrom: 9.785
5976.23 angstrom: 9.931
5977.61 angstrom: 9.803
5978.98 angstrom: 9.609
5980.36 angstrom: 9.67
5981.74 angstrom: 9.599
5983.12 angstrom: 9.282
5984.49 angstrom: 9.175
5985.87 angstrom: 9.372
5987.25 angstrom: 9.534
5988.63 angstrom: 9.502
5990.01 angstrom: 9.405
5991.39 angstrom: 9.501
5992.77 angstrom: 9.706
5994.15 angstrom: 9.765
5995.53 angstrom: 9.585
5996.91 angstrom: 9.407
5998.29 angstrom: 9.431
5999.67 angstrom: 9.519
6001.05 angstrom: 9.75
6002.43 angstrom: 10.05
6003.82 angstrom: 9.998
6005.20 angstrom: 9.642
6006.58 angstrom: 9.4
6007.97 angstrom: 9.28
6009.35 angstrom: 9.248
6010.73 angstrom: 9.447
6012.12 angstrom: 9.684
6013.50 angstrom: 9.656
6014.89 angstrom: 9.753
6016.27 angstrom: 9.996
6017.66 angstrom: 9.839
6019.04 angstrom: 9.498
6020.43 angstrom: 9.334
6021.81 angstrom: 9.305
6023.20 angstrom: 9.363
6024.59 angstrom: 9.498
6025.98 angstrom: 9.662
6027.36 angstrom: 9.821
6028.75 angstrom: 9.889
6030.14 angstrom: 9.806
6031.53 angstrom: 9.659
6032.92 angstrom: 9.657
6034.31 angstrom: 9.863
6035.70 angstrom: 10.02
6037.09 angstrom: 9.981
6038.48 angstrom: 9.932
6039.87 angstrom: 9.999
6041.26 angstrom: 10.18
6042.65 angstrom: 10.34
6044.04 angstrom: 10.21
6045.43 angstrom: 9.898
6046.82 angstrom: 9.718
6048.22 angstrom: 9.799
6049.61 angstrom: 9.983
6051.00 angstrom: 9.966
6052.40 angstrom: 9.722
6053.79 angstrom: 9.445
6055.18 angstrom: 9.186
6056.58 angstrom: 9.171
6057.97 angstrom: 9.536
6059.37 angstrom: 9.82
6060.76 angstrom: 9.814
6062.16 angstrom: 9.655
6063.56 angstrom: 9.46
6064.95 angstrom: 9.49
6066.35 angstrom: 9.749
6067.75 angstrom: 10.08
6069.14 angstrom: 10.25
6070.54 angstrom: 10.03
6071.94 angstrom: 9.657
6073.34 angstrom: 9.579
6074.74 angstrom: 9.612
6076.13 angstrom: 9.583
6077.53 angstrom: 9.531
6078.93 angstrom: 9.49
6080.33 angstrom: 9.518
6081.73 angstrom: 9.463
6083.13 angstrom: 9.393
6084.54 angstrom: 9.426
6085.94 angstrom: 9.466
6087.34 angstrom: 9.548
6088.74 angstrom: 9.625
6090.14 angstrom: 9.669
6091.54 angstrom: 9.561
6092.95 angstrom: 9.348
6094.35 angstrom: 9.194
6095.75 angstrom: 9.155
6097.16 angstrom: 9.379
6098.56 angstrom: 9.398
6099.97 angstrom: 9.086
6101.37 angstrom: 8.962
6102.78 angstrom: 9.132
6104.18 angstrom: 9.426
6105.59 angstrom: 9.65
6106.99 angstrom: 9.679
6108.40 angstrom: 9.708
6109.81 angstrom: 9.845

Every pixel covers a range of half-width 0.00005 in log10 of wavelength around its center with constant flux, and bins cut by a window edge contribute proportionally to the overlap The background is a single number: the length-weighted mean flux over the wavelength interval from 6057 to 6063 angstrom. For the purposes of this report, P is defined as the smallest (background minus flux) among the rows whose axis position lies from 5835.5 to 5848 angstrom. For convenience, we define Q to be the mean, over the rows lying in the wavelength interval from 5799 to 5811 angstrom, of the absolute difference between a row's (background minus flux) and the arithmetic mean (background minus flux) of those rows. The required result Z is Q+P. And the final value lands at -0.12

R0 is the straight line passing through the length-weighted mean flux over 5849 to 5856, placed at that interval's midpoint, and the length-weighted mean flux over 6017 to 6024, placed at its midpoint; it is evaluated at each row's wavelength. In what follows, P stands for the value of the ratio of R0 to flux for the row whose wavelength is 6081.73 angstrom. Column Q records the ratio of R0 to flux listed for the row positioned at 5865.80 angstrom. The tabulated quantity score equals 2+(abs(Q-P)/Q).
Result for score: 2.00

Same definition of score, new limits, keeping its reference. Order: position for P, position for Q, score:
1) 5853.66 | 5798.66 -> 2.05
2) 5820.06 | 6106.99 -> 2.01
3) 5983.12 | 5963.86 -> 2.03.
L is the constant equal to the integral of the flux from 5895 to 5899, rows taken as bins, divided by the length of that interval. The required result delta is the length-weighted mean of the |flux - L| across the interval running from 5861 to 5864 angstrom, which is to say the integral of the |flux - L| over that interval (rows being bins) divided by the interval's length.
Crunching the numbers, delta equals 0.53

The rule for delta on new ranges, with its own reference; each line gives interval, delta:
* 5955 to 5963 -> 0.63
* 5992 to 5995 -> 0.94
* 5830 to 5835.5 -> 0.85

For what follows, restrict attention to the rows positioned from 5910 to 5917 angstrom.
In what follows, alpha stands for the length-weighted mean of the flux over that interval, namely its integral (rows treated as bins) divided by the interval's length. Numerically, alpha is 9.4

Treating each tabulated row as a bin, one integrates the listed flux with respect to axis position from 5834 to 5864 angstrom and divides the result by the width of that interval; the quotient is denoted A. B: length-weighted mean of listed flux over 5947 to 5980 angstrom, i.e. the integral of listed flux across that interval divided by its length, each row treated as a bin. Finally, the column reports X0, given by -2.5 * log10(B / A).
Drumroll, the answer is -0.018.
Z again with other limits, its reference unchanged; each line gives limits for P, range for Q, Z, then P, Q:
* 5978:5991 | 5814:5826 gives 0.21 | 0.0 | 0.21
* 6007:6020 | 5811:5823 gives -0.13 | -0.3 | 0.19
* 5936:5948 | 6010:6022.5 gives -0.51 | -0.7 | 0.19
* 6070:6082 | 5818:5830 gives -0.11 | -0.4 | 0.25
